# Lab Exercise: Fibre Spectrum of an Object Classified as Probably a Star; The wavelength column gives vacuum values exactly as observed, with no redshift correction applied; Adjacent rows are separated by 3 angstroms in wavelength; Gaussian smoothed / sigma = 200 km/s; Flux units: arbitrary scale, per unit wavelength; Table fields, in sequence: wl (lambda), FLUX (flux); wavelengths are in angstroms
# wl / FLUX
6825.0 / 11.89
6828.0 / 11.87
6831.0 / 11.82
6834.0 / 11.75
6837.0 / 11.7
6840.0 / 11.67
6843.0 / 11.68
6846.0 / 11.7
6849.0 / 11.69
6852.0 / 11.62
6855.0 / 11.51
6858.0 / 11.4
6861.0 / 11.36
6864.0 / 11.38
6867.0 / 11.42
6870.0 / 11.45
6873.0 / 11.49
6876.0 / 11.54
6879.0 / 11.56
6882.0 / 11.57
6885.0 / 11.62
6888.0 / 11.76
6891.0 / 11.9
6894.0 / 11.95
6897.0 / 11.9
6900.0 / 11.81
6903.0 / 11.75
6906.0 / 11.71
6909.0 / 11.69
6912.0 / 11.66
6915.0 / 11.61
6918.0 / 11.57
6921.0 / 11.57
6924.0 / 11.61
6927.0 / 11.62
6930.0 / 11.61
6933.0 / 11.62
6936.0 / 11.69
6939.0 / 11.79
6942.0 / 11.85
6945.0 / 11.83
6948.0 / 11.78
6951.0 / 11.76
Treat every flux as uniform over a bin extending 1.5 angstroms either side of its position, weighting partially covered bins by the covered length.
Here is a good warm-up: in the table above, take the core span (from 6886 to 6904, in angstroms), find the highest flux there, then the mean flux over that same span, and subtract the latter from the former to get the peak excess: 0.11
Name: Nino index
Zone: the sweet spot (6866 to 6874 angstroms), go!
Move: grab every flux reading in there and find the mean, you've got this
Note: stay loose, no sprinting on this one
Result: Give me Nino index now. 11.5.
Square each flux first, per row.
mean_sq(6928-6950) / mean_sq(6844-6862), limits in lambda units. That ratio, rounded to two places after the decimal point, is 1.03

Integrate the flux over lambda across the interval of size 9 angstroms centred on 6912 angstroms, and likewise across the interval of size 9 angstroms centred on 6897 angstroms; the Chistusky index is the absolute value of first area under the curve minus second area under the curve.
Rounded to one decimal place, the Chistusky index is 2.1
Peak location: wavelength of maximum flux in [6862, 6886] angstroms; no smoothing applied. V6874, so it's 6885.0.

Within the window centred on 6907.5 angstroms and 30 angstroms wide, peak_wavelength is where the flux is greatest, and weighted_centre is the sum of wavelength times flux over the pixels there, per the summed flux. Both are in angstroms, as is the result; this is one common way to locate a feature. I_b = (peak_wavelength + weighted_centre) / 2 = 6900.7 angstroms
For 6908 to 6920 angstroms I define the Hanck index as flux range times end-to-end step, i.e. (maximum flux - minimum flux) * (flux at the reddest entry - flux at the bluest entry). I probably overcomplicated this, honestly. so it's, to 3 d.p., -0.014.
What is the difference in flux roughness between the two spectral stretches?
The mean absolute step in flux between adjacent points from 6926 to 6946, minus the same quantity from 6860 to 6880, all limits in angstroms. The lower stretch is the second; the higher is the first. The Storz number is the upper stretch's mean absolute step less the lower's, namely 0.012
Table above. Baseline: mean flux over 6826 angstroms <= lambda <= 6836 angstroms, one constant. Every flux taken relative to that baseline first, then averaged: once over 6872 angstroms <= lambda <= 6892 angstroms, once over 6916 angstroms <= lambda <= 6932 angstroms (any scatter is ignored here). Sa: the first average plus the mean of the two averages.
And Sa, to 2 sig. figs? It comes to -0.38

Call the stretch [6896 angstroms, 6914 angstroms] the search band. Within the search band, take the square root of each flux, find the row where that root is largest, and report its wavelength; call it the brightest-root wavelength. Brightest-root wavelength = 6897.0 angstroms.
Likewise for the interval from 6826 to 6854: 6828.0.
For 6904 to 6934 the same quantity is 6906.0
